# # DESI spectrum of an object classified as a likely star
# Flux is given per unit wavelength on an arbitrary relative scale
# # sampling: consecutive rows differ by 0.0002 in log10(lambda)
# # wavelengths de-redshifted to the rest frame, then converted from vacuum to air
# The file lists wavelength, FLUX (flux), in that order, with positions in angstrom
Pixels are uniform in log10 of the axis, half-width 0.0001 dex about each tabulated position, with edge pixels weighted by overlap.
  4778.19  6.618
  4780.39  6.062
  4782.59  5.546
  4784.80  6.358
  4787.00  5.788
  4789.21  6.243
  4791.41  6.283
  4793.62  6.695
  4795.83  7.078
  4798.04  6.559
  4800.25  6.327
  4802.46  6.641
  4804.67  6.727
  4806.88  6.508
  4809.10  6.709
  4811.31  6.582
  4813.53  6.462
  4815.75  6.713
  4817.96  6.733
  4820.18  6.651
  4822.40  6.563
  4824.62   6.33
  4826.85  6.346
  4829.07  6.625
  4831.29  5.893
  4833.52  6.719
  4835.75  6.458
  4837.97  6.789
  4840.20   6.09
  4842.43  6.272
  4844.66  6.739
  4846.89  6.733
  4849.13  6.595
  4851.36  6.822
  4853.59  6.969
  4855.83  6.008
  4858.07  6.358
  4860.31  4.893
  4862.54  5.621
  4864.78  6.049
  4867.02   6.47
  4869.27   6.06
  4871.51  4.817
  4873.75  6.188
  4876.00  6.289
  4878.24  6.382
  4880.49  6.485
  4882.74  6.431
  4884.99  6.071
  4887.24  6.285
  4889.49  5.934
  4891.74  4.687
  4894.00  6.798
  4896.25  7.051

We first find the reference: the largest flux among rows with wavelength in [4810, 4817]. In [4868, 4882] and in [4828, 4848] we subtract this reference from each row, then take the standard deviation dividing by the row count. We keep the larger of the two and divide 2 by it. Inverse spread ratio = 3.56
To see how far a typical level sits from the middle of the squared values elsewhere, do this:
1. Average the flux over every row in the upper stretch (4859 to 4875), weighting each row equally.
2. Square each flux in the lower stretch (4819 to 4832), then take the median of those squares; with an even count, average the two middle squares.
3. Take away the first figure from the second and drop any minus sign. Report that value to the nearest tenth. 35.9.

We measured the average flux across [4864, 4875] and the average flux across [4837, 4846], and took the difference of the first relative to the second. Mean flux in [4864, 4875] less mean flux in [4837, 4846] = -0.56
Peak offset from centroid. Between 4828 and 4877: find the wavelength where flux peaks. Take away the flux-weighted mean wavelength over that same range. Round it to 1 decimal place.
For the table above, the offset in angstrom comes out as 1.6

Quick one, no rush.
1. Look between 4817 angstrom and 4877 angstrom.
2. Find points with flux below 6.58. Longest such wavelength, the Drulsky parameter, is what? 4876.00 angstrom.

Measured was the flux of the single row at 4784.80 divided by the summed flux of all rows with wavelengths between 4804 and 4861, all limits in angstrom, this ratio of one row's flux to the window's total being 0.038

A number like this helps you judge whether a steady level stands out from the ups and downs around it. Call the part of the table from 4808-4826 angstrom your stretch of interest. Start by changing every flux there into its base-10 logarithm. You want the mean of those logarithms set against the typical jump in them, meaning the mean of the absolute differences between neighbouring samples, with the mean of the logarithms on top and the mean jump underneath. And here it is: 94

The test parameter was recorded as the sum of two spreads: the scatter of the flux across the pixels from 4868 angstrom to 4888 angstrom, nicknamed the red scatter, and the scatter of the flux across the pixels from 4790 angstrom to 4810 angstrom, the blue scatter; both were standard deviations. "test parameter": 0.7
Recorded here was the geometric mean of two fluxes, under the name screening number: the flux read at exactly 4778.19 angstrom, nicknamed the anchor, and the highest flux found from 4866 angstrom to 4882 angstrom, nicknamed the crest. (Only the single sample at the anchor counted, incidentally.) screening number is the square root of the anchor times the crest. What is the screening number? 6.55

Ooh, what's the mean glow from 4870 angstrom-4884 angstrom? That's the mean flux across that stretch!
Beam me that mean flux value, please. 6.10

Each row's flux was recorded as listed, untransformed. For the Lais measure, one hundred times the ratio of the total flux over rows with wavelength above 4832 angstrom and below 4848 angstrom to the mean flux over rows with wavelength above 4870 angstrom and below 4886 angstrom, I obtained 751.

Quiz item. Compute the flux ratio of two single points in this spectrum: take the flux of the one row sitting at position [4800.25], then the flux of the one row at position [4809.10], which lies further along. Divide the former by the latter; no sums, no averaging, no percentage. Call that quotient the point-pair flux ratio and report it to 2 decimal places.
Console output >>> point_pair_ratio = 0.94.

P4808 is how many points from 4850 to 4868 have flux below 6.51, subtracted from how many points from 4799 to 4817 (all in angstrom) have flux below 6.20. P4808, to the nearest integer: -6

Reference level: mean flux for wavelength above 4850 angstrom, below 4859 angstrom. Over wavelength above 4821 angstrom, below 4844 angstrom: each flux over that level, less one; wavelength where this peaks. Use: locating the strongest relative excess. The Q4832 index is 4837.97 angstrom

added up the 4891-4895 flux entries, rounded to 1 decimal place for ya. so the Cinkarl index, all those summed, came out 11.5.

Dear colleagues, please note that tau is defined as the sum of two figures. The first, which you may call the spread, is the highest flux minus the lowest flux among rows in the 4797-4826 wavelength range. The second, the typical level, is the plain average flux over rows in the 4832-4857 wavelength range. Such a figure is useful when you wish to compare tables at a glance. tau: 7.0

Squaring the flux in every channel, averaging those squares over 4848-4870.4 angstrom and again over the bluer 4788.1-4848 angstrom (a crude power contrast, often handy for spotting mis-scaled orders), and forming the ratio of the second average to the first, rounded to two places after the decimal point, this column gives 1.11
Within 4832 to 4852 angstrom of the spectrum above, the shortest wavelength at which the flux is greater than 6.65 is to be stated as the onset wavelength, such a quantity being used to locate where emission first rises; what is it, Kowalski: 4833.52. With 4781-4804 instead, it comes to 4793.62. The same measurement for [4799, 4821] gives 4804.67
